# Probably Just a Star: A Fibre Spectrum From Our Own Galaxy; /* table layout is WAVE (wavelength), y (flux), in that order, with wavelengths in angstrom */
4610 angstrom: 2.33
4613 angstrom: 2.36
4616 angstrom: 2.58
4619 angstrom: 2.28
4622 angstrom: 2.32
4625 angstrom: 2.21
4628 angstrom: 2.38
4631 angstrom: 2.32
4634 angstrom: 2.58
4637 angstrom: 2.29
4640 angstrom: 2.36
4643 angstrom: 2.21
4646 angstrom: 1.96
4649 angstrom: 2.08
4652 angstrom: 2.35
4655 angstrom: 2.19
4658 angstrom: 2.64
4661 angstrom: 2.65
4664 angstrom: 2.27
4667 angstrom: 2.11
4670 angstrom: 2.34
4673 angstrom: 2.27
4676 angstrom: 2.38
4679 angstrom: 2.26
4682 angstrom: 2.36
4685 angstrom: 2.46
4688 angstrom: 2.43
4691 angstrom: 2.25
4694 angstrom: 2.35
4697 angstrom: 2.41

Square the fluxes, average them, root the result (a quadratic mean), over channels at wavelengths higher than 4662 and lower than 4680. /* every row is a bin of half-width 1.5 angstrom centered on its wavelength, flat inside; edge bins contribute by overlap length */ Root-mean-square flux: 2.273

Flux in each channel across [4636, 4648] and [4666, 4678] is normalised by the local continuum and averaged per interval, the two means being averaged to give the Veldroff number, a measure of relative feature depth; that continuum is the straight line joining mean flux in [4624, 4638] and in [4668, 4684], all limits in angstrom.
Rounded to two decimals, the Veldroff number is 0.96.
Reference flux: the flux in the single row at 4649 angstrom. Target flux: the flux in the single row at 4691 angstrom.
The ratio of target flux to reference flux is 1.08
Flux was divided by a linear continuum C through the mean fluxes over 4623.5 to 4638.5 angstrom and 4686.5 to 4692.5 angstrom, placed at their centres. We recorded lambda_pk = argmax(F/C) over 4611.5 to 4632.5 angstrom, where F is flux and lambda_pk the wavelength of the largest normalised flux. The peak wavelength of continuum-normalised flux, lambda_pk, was 4616 angstrom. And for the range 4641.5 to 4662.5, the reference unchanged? 4661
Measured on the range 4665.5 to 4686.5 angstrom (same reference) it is 4685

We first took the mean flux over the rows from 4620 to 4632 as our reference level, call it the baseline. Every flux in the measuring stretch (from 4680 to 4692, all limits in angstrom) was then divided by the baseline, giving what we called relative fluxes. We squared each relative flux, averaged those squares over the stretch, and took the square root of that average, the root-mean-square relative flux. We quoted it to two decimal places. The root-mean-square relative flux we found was 1.03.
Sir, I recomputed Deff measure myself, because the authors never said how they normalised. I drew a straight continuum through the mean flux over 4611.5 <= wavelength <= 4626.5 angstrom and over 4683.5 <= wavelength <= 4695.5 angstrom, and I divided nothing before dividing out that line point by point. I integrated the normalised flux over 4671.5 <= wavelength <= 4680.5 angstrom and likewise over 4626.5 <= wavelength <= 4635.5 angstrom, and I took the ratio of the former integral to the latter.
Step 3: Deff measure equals 0.94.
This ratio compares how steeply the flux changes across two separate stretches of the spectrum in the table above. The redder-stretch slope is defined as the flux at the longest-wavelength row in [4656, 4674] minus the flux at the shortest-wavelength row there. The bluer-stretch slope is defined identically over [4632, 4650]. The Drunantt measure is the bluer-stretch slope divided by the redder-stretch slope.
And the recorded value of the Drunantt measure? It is 1.4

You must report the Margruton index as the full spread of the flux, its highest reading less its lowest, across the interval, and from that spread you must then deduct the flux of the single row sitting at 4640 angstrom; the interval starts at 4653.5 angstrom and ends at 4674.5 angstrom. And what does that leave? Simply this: -1.8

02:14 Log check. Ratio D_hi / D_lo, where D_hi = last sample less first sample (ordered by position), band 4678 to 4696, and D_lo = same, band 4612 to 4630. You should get 4.5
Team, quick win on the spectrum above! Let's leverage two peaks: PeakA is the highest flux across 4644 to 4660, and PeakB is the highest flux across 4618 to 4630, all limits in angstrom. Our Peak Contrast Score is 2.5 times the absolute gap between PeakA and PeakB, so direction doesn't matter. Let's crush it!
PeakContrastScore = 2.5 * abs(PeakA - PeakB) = 0.65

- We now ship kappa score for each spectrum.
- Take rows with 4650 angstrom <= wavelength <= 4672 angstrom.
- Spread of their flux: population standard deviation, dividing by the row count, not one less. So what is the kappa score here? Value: 0.19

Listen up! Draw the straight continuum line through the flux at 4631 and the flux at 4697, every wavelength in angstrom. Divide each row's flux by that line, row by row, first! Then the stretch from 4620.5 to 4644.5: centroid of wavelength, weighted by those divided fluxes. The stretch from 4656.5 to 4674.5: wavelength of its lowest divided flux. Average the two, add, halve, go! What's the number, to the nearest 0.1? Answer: 4649.7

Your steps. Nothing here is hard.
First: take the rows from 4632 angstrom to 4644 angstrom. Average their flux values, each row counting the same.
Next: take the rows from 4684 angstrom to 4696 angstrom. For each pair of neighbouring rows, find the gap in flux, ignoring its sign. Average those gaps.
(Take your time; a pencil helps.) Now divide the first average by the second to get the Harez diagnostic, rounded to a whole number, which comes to 23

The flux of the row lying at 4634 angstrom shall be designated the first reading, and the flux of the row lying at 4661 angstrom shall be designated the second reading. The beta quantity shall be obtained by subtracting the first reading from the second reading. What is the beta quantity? 0.07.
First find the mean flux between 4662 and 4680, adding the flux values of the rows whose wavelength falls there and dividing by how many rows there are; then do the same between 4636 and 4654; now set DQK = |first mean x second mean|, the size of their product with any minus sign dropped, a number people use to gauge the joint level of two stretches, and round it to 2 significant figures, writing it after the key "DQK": 5.0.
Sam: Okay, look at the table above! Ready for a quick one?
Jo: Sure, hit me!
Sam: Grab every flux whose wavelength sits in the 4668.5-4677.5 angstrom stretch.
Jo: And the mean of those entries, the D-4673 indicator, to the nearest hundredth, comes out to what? 2.33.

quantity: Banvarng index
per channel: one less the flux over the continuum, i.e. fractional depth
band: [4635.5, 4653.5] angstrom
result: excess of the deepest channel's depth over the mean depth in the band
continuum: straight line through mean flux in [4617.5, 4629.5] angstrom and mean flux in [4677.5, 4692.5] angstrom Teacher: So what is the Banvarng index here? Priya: 0.108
